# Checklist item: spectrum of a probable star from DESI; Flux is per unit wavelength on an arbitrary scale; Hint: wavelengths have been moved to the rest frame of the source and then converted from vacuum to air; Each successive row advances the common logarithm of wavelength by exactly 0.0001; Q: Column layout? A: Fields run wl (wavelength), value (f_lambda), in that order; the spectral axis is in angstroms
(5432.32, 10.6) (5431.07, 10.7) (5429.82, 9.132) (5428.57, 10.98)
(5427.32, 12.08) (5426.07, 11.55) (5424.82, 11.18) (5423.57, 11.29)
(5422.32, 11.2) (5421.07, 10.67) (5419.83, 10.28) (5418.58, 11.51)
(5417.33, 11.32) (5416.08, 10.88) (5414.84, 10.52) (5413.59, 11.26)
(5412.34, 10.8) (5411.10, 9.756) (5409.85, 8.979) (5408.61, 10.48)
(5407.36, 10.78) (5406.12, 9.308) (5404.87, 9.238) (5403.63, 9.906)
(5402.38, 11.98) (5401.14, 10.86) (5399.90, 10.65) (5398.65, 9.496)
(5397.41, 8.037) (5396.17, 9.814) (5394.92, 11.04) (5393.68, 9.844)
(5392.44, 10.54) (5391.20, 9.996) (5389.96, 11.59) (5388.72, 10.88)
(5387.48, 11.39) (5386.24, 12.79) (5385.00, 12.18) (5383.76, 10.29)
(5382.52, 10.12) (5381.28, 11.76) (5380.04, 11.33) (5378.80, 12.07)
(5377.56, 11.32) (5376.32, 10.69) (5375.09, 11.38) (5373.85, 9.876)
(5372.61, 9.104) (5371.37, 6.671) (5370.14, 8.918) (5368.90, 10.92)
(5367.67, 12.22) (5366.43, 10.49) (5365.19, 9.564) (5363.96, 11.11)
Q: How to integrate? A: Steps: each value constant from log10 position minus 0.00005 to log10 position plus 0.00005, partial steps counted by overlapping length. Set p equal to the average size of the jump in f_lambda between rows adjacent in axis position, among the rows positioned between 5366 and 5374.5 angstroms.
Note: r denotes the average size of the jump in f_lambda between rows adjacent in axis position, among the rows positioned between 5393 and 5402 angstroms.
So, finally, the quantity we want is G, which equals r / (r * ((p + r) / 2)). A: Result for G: 0.69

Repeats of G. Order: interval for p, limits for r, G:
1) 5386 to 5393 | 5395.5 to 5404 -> 0.89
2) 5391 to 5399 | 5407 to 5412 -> 1.00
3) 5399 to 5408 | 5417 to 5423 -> 1.32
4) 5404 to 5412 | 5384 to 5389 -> 1.20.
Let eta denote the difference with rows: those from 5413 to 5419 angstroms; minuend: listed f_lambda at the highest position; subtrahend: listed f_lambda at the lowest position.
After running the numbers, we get 0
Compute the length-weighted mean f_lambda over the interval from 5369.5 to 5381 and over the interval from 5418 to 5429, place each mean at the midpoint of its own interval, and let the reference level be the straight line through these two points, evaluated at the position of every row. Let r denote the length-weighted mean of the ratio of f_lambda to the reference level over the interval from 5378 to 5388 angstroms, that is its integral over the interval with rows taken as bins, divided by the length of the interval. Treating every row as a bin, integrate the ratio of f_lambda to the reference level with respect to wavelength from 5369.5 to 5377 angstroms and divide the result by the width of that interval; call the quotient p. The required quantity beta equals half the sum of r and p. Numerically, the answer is 1.02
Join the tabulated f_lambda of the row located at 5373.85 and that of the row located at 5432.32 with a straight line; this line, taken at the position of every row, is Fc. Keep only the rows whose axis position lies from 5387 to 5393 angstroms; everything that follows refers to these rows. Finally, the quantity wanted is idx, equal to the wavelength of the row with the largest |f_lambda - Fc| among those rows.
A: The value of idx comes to 5389.96 angstroms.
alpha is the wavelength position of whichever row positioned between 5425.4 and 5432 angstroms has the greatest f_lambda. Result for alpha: 5427.32 angstroms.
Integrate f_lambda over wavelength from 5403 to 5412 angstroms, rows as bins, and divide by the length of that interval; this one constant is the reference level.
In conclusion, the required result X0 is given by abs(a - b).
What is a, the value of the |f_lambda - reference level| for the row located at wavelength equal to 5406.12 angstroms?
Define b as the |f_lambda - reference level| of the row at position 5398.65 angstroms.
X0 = 0.19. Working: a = 0.5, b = 0.3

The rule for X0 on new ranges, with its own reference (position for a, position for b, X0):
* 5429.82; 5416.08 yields 0.39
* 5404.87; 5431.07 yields 0.31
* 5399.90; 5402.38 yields 1.33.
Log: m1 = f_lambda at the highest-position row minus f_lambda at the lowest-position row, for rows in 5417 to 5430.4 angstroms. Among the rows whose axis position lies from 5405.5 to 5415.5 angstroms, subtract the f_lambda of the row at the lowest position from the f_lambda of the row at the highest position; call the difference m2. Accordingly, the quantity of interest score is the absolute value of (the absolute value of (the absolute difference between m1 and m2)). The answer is 3.4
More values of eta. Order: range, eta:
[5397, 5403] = 4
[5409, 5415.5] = 2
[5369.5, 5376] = 2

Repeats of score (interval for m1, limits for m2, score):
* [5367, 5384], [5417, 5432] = 1.3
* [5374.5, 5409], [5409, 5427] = 3.5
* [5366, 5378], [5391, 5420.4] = 0.5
